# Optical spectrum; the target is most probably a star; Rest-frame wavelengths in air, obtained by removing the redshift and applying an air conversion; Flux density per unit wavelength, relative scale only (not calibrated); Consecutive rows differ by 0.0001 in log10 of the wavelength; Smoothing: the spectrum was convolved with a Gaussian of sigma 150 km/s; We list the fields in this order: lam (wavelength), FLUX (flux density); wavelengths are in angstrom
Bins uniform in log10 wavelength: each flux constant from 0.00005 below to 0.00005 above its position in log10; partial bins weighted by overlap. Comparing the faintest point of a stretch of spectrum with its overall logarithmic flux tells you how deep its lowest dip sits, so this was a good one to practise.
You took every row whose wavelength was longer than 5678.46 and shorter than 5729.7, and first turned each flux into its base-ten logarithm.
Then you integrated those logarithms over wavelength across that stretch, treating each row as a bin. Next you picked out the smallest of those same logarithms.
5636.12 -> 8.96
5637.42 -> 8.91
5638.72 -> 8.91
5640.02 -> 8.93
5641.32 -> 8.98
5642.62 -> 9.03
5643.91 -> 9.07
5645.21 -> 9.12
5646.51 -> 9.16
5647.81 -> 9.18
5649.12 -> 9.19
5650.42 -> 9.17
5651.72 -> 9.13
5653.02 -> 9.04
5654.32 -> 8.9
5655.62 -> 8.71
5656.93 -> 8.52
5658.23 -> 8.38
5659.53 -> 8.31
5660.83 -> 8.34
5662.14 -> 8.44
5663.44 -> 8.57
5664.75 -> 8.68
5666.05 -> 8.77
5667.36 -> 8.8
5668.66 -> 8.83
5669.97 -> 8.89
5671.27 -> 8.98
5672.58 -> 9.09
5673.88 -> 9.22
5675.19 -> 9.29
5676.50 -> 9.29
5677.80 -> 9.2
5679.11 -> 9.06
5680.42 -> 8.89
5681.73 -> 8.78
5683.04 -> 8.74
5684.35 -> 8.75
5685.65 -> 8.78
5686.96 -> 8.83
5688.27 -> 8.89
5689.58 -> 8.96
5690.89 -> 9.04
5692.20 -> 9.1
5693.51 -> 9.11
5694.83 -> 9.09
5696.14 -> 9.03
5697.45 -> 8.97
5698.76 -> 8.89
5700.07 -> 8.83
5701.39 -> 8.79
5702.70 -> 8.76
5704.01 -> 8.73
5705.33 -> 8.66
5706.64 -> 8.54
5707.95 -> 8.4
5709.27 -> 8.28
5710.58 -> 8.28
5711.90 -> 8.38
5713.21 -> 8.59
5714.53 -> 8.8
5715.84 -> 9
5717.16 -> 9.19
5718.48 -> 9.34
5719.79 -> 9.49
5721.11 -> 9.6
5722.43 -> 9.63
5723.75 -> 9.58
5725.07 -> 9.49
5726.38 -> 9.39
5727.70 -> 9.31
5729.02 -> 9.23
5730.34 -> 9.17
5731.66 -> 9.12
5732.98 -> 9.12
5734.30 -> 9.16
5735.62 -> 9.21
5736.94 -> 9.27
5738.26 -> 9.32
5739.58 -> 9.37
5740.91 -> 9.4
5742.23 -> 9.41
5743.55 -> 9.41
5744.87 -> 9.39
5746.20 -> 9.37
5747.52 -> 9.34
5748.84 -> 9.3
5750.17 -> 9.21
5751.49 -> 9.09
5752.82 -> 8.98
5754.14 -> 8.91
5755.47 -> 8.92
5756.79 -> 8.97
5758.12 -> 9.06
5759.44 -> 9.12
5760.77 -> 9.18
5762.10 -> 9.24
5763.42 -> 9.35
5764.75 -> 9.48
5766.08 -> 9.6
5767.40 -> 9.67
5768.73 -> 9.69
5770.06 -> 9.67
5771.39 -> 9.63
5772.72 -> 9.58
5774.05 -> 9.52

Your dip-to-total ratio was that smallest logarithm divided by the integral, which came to 0.019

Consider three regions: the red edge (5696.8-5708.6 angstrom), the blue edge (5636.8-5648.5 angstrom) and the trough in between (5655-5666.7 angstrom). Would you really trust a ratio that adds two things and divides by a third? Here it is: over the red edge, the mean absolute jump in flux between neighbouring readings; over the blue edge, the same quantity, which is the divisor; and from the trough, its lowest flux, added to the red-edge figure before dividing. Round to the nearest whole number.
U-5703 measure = 248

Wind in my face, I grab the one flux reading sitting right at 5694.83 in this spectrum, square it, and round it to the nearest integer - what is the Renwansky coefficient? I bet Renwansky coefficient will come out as 83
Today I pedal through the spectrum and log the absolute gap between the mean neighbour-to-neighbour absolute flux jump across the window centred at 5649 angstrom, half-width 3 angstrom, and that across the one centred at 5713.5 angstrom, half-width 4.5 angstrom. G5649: 0.13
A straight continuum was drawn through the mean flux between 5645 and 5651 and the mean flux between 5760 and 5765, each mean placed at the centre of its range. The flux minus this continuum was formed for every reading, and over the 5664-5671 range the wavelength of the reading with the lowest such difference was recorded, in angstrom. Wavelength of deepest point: 5664.75 angstrom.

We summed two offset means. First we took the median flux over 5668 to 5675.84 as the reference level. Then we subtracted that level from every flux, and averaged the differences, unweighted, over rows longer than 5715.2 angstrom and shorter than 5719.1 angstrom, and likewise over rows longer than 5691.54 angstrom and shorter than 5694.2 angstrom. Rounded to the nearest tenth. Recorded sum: 0.2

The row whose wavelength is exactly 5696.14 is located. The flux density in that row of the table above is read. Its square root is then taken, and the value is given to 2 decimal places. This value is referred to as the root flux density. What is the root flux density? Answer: 3.00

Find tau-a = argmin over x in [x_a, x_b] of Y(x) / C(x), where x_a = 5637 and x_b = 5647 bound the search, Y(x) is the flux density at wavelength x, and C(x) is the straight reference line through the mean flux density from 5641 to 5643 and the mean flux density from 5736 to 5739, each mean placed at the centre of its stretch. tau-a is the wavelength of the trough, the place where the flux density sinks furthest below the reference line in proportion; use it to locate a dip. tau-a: 5638.72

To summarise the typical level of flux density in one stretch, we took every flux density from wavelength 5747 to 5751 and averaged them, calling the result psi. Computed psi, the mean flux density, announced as 9.28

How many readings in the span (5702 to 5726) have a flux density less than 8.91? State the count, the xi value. 10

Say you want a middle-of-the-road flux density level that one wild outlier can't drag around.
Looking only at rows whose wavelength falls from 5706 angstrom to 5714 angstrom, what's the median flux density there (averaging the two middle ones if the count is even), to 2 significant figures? 8.4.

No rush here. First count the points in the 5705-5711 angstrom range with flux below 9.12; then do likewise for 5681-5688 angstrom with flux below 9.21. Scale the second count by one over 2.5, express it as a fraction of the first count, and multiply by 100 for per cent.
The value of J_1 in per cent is 40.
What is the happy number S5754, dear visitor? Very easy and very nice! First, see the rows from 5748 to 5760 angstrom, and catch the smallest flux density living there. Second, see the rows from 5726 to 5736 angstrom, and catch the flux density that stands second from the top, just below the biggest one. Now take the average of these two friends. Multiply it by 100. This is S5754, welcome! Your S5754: 911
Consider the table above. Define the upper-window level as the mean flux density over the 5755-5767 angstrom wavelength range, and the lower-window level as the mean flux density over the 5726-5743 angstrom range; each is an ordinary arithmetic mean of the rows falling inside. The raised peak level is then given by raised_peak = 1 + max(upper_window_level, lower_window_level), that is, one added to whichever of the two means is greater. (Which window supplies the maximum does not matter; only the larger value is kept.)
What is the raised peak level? 10.3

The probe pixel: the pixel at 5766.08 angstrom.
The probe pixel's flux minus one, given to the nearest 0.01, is 8.60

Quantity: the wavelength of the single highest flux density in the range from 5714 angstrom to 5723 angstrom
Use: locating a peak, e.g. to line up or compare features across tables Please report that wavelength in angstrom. 5722.43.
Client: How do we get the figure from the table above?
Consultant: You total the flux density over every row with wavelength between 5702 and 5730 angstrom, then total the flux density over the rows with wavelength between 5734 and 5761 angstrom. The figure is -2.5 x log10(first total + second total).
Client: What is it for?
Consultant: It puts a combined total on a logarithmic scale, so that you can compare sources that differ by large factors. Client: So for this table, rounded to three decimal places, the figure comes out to -6.455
